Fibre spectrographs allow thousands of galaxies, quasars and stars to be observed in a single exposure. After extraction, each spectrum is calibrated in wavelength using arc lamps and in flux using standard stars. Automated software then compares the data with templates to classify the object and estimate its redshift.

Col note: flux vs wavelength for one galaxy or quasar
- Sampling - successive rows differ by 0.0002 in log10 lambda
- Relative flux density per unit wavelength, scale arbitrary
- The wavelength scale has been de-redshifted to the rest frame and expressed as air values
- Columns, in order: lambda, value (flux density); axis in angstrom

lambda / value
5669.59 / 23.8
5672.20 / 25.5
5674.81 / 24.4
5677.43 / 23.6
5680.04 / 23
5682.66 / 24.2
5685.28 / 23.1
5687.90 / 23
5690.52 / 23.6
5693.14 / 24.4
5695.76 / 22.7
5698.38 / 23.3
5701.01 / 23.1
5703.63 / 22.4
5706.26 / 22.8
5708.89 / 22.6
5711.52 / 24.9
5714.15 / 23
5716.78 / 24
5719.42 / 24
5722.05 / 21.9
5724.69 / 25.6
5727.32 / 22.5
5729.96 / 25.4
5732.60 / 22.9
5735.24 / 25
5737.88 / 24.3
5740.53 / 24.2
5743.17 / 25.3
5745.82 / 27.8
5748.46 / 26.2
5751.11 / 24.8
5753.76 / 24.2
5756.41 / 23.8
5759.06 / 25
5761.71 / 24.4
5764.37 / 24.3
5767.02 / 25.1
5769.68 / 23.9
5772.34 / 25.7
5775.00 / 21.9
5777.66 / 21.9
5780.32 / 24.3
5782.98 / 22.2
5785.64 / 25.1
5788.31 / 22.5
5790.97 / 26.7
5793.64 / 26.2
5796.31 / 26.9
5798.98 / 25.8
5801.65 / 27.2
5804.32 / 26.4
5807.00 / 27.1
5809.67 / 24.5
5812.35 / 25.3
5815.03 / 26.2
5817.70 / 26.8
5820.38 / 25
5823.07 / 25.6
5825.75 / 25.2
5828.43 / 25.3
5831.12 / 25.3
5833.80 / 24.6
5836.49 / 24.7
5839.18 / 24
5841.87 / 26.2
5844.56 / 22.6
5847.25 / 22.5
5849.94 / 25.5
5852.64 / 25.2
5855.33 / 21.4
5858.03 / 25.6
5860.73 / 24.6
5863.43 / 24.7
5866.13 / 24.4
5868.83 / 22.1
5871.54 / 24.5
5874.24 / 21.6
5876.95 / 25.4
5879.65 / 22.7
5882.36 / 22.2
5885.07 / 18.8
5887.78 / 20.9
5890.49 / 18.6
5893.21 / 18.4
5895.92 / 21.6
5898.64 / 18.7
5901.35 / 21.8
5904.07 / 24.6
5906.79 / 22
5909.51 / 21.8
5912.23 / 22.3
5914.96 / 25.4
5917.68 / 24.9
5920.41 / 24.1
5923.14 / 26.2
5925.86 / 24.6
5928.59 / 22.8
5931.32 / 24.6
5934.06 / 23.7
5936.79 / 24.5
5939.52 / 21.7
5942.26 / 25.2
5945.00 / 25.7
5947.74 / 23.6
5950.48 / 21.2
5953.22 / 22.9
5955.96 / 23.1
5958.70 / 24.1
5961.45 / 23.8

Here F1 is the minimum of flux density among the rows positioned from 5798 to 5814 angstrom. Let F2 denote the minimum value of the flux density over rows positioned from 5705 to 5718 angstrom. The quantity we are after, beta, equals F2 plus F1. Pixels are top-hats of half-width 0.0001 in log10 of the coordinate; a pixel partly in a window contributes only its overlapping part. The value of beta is 47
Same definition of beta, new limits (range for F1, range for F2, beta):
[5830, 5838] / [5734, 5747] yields 49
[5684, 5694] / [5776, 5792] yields 45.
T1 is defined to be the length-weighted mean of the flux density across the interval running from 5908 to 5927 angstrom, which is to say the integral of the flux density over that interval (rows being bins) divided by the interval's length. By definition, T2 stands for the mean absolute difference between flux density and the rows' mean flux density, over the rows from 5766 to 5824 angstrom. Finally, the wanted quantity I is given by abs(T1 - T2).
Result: 22.8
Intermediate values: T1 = 24.2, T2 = 1.3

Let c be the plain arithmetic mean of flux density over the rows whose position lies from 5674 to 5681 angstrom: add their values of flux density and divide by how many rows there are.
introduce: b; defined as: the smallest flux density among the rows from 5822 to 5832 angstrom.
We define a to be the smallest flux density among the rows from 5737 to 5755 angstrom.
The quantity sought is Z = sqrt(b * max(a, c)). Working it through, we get 24.7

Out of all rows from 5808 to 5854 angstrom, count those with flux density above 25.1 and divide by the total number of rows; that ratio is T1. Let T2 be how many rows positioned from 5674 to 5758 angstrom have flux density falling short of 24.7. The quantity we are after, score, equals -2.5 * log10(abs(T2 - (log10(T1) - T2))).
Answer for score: -4.2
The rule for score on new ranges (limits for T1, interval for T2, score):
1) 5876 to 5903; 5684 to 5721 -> -3.6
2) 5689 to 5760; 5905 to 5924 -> -2.4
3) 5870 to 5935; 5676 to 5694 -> -2.9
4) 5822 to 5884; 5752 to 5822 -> -3.4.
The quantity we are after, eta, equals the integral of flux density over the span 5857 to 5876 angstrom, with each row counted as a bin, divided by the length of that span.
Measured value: 23.9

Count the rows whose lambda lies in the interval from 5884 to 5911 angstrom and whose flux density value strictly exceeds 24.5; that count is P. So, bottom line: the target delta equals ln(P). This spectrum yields 0.0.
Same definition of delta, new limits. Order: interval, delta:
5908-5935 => 1.6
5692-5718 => 0.0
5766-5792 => 1.4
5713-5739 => 1.1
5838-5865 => 1.8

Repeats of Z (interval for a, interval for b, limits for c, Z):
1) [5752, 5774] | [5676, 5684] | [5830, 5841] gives 23.8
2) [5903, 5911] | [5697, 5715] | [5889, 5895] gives 22.1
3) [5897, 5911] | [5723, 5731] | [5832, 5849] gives 23.3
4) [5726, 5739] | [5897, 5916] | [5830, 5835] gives 21.6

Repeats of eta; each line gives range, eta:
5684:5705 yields 23.2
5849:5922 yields 22.7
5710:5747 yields 24.3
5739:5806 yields 24.9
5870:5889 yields 22.3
